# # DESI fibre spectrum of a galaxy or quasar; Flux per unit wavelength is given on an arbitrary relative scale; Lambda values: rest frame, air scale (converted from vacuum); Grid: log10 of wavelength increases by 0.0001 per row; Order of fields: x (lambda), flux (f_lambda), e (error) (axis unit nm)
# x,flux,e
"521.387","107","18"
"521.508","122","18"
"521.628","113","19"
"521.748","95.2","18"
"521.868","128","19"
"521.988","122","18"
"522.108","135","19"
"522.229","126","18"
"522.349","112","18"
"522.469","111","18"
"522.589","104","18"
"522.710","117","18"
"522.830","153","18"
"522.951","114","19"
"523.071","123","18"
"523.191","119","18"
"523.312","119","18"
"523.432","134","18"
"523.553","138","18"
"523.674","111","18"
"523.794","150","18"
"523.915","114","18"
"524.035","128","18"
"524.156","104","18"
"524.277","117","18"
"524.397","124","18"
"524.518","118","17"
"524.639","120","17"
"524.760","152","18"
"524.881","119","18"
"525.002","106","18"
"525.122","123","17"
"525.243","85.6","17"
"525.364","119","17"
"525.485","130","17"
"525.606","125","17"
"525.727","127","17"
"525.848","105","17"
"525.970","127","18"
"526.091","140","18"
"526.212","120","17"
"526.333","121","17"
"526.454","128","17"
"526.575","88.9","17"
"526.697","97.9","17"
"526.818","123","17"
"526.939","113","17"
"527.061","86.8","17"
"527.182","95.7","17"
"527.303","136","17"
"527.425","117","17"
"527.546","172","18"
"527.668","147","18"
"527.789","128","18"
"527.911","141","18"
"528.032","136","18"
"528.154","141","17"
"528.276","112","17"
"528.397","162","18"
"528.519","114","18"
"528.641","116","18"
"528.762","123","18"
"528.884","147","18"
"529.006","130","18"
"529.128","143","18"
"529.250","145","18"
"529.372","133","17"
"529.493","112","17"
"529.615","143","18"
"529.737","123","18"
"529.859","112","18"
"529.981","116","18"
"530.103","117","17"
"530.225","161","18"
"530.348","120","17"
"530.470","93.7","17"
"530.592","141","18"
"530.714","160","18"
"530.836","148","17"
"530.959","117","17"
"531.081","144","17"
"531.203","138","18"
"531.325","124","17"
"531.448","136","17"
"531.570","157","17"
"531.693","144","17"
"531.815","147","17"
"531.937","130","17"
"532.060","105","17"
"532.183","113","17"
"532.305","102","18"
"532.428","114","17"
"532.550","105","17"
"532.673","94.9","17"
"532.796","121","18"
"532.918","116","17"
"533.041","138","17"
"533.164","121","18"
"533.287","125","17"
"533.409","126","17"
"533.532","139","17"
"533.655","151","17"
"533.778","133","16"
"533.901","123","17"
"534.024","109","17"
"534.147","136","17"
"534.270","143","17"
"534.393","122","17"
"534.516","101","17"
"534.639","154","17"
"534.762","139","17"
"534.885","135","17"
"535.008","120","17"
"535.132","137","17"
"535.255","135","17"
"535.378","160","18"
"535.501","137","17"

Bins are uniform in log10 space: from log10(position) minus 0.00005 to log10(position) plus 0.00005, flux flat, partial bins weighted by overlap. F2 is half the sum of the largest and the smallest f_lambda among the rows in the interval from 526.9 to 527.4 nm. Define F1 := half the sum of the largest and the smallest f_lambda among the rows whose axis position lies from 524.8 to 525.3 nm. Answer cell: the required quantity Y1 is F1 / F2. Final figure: 0.936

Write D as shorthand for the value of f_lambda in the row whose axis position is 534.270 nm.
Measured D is 143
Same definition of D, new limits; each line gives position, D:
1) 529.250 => 145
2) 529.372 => 133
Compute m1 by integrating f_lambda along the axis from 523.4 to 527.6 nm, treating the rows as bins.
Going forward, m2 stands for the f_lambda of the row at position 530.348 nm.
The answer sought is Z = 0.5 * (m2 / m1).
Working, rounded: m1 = 505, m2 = 120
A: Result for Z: 0.12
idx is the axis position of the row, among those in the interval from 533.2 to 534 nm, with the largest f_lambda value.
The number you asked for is 533.655 nm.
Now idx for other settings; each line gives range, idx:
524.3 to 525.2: 524.760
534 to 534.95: 534.639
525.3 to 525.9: 525.485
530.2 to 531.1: 530.225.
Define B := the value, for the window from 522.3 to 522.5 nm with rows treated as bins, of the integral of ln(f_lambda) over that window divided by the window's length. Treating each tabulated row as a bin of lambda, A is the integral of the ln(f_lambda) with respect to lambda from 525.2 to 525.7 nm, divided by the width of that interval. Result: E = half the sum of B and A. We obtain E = 4.73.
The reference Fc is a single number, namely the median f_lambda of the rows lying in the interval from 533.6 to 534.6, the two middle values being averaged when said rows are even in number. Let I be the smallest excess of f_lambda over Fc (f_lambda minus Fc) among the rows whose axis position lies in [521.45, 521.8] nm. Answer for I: -33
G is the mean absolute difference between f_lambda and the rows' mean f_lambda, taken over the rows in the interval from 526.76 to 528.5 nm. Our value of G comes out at 18.5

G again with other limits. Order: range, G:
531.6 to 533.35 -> 12.6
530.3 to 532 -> 13.4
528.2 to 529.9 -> 13.6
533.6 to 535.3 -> 11.6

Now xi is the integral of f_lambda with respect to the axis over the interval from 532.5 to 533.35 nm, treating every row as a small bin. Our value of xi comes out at 100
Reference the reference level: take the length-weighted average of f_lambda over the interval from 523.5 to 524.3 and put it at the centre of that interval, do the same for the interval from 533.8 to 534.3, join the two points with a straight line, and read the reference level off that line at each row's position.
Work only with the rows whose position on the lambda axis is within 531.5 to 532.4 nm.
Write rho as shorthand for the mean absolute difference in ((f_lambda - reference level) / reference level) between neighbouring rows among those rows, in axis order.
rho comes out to 0.10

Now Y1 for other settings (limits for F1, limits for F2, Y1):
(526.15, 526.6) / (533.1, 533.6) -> 0.834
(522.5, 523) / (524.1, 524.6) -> 1.127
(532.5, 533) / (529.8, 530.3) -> 0.791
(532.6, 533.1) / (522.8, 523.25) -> 0.872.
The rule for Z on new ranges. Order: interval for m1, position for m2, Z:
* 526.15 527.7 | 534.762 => 0.38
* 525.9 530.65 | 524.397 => 0.10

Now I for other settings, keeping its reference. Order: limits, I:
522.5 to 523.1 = -24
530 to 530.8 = -34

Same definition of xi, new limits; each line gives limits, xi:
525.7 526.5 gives 99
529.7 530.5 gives 97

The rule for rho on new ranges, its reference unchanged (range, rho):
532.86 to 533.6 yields 0.09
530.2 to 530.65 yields 0.30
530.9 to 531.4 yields 0.12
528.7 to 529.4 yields 0.11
